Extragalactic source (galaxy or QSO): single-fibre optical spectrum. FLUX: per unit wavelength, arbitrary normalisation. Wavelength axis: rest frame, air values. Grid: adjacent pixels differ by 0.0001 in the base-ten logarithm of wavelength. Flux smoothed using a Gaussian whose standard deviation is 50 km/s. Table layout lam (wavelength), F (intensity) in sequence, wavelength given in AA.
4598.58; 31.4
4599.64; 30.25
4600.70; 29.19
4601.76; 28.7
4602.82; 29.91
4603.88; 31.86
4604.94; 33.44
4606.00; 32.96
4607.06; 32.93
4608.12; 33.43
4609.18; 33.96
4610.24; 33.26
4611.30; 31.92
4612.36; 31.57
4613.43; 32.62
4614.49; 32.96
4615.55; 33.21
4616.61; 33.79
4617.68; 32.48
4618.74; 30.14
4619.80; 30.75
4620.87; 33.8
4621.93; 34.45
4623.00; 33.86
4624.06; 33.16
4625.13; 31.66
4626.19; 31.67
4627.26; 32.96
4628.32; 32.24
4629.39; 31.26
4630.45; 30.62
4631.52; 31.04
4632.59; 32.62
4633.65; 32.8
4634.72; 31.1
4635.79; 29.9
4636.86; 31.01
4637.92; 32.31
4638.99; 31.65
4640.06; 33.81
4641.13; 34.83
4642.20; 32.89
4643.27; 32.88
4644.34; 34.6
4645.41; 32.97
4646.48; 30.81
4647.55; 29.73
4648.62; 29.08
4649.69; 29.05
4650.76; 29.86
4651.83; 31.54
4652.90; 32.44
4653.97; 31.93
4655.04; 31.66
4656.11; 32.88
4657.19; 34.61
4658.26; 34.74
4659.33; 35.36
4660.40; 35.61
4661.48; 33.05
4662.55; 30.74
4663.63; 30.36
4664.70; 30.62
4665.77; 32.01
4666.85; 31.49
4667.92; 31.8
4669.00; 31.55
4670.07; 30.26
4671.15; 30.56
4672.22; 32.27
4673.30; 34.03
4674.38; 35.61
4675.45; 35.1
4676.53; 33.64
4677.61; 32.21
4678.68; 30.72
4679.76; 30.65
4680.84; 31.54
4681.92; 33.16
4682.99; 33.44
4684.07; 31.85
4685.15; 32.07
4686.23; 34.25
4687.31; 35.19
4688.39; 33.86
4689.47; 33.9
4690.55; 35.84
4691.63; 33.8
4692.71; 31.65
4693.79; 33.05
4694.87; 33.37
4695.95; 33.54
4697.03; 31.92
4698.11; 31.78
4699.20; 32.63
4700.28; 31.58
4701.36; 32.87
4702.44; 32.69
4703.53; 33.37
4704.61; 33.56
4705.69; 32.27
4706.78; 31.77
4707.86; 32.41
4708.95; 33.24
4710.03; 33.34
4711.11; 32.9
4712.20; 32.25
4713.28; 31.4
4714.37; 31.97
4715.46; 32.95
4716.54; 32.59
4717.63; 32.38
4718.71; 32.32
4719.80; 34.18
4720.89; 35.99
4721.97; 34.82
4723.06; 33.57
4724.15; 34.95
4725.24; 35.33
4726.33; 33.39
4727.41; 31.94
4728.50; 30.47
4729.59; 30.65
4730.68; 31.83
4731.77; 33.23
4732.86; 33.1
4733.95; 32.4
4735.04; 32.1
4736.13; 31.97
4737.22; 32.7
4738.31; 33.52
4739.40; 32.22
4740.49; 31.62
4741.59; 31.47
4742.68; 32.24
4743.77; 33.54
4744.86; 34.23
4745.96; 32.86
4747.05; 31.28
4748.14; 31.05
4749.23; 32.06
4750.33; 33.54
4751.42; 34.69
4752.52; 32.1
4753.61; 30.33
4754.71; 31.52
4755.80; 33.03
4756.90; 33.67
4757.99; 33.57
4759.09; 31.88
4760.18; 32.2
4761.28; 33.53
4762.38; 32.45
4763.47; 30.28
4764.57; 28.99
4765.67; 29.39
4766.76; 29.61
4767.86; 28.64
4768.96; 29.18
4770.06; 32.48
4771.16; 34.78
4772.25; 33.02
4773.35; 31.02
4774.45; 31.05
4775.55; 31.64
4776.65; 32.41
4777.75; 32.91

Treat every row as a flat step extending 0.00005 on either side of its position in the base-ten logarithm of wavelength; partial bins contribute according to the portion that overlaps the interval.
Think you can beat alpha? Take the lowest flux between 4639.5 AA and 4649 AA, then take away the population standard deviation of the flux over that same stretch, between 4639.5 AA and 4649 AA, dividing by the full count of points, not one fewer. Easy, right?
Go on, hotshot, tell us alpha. 27.1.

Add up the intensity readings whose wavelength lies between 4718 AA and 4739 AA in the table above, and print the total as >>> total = 628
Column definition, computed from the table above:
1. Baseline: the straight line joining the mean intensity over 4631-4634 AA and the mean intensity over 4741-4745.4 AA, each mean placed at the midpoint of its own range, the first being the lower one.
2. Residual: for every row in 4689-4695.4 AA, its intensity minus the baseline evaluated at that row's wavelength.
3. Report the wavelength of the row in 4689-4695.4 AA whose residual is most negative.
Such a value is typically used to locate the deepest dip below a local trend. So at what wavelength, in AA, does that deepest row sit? 4692.71 AA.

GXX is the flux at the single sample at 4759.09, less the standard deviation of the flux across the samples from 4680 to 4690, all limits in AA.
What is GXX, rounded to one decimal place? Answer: 30.7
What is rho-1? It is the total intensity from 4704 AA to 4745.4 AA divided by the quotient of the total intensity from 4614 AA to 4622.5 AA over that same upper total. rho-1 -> 5943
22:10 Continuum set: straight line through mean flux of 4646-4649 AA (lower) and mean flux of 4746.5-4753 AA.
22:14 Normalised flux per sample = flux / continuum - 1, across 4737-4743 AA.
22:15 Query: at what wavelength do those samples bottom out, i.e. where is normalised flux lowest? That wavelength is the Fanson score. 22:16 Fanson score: 4741.59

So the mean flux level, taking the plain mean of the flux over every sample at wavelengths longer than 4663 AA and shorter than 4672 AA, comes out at 31.1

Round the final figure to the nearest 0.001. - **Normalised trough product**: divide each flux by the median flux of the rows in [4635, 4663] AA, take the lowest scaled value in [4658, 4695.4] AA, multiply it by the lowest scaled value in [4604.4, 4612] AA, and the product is 0.922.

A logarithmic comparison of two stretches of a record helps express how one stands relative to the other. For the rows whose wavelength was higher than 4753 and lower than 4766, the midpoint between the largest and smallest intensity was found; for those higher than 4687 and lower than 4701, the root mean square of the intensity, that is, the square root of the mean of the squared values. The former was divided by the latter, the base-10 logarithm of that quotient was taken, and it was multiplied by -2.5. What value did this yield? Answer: 0.07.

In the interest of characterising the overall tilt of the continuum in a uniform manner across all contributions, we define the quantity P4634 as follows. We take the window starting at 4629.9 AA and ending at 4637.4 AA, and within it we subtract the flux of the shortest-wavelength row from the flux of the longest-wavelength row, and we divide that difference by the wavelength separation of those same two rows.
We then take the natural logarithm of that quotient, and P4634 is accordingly -2.8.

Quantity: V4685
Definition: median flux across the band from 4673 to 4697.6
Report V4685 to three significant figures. 33.4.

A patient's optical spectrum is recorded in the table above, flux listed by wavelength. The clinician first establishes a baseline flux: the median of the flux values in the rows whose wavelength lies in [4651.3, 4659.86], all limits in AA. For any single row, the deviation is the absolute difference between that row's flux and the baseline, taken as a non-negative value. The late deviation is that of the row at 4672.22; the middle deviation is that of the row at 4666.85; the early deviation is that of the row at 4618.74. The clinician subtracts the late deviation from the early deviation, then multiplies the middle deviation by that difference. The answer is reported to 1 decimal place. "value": 2.5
